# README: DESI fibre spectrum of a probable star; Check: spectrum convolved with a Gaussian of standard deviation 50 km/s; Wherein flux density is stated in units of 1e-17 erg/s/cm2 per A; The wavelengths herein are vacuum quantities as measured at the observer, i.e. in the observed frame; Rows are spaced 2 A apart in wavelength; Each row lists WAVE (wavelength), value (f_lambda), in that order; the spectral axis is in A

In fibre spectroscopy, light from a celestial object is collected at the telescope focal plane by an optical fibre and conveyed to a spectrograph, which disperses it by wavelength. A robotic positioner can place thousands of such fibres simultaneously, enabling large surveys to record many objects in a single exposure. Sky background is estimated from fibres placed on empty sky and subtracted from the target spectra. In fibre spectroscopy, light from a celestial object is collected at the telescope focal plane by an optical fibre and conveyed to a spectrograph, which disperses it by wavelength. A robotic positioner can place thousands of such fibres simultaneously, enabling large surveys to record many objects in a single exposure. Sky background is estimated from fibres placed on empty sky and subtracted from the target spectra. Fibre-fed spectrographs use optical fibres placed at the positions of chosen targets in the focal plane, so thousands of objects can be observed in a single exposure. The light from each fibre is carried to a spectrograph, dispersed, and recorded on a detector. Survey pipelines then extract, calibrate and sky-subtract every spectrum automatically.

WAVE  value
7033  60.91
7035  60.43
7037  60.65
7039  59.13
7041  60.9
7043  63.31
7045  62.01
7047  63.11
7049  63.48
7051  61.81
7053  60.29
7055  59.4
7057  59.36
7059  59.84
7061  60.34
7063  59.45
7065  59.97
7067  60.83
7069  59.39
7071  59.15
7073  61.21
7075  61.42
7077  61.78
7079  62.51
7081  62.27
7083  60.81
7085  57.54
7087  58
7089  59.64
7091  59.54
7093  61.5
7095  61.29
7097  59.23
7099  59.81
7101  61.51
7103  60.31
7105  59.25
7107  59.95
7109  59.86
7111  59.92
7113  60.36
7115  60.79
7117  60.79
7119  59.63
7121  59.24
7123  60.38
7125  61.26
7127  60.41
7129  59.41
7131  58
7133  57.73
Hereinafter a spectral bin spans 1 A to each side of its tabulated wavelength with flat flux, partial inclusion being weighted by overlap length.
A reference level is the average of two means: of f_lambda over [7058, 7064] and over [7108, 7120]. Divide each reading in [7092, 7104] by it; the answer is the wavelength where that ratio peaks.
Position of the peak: 7101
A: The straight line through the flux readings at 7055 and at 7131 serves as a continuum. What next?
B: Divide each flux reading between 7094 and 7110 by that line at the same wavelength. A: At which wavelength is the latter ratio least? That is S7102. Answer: 7097 A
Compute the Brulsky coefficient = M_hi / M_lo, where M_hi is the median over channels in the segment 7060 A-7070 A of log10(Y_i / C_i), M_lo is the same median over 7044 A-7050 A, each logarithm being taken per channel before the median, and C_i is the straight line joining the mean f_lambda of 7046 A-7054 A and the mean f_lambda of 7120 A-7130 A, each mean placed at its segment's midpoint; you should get -2.2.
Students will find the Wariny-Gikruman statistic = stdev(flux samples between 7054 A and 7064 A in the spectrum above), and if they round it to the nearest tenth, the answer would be 0.4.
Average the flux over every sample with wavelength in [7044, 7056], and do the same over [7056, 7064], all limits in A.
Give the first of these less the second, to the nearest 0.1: 1.9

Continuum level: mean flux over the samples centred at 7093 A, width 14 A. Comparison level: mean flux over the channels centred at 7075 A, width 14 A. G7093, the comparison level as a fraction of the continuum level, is 1.02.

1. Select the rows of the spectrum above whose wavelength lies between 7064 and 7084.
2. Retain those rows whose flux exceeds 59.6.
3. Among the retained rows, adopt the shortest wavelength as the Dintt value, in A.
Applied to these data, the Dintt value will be 7065 A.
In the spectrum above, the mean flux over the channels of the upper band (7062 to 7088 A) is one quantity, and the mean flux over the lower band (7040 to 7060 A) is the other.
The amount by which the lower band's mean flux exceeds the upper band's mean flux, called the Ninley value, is 1.0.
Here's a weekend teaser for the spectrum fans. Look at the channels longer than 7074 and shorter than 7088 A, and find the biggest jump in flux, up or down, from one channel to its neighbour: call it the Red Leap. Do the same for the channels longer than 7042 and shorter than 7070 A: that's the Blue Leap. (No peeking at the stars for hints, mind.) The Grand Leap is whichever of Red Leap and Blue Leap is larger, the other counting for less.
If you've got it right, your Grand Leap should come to 3.3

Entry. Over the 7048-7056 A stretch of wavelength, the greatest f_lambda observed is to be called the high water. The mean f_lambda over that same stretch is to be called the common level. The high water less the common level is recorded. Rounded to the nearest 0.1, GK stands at 2.2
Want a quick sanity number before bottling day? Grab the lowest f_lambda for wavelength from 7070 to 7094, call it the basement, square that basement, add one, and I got 3312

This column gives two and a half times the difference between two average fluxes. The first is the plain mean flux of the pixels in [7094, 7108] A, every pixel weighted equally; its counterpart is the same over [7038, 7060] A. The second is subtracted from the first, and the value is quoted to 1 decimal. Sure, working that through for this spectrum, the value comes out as -2.4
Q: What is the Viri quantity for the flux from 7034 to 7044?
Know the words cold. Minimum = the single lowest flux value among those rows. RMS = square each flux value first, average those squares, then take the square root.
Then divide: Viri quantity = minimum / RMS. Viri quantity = 0.971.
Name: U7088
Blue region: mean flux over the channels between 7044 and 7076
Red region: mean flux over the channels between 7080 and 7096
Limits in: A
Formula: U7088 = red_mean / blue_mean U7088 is 0.990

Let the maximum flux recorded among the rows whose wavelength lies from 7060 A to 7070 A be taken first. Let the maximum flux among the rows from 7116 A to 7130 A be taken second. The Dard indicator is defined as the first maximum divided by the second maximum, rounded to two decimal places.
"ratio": 0.99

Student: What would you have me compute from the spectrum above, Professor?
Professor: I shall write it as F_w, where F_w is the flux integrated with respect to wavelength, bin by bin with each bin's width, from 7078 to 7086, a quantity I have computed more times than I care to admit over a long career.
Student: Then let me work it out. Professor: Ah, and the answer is 486.3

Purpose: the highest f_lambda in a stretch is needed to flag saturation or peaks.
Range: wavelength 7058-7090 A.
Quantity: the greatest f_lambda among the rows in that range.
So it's 62.51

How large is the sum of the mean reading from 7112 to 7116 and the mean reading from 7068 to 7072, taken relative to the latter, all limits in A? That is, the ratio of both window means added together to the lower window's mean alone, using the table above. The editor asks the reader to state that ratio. 2.02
